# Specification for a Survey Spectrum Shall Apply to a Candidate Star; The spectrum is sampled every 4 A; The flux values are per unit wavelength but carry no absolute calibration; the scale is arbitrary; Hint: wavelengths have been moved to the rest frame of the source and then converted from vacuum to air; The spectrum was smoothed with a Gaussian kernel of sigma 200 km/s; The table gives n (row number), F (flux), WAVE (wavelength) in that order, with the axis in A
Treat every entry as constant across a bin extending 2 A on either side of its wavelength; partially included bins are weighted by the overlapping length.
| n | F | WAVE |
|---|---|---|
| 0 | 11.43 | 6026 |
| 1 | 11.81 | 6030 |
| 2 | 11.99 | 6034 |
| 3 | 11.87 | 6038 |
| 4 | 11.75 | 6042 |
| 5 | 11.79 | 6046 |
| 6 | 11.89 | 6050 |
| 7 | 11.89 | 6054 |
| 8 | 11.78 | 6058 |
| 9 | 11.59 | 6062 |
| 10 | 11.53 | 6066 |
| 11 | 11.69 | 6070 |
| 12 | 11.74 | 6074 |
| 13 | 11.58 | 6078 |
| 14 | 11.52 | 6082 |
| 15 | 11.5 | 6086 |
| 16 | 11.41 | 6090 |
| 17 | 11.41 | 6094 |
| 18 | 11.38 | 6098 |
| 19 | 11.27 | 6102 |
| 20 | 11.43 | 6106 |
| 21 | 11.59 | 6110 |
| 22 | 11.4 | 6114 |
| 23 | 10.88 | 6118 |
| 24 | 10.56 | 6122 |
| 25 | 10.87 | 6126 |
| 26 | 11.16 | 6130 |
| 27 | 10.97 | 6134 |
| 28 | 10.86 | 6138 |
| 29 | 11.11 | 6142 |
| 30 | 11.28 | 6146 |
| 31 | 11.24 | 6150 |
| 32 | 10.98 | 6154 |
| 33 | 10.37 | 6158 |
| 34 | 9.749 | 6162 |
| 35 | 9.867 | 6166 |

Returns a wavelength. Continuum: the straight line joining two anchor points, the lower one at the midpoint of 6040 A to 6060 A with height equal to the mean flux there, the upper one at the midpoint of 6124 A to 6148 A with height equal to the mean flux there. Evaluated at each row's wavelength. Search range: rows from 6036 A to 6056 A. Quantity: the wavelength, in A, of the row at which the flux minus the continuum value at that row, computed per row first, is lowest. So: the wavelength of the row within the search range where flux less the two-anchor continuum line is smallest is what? 6042 A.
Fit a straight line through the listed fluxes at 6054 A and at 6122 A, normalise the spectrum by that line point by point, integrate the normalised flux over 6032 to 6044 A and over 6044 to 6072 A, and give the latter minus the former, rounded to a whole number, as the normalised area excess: 16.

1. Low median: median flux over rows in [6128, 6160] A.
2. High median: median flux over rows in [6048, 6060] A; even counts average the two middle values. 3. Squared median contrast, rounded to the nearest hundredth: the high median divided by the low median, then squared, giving 1.16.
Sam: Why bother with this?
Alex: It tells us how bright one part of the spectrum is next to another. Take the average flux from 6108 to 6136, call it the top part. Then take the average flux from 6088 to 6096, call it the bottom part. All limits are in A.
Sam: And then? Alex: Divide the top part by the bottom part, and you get 0.97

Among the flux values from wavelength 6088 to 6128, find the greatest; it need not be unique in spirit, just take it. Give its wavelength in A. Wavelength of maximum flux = 6110 A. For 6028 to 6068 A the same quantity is 6034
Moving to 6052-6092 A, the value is 6054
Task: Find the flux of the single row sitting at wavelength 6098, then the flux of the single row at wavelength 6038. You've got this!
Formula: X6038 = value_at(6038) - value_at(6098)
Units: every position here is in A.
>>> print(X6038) 0.5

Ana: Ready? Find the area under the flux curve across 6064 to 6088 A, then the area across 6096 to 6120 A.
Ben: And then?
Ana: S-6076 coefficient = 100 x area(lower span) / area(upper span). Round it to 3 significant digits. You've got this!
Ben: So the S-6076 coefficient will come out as 102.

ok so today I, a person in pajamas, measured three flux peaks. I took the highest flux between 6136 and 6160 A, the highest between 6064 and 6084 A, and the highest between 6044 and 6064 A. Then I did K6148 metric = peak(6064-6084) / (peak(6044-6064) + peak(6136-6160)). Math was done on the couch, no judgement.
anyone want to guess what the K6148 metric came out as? 0.507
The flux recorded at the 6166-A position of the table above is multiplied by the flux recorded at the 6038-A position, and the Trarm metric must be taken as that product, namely 117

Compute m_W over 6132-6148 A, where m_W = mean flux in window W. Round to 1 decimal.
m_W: 11.1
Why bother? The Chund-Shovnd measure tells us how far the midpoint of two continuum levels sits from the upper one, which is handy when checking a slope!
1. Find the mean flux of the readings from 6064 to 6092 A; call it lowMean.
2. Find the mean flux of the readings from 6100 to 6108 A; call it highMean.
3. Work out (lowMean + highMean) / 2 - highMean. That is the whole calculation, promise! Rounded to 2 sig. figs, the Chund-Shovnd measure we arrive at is 0.11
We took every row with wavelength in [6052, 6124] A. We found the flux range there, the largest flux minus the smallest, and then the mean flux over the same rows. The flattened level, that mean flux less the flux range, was 10.1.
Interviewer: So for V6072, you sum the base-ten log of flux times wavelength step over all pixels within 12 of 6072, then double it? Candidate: 51.1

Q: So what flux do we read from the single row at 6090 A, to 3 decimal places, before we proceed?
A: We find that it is 11.410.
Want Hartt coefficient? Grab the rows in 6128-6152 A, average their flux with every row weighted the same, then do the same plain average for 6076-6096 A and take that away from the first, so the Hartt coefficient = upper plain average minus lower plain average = -0.38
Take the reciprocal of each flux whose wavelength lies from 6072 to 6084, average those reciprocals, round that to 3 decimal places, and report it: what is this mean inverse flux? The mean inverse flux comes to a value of 0.086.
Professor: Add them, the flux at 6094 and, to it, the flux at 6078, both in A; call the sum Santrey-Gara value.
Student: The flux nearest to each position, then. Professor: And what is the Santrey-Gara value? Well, 23.0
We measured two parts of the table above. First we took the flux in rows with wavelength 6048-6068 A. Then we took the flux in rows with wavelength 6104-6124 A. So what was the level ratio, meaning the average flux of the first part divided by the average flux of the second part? 1.05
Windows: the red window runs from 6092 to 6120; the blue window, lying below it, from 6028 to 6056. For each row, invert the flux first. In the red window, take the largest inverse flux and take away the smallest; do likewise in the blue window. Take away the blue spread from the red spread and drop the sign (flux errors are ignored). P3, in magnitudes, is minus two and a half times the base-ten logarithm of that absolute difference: 6.0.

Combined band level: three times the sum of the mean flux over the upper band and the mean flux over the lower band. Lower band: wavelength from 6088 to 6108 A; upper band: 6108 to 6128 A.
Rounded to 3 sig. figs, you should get 67.3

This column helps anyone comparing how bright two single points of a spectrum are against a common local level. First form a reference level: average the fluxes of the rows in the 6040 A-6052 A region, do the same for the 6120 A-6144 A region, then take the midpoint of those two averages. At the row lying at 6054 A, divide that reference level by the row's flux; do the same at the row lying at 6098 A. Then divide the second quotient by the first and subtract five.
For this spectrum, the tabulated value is -3.955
